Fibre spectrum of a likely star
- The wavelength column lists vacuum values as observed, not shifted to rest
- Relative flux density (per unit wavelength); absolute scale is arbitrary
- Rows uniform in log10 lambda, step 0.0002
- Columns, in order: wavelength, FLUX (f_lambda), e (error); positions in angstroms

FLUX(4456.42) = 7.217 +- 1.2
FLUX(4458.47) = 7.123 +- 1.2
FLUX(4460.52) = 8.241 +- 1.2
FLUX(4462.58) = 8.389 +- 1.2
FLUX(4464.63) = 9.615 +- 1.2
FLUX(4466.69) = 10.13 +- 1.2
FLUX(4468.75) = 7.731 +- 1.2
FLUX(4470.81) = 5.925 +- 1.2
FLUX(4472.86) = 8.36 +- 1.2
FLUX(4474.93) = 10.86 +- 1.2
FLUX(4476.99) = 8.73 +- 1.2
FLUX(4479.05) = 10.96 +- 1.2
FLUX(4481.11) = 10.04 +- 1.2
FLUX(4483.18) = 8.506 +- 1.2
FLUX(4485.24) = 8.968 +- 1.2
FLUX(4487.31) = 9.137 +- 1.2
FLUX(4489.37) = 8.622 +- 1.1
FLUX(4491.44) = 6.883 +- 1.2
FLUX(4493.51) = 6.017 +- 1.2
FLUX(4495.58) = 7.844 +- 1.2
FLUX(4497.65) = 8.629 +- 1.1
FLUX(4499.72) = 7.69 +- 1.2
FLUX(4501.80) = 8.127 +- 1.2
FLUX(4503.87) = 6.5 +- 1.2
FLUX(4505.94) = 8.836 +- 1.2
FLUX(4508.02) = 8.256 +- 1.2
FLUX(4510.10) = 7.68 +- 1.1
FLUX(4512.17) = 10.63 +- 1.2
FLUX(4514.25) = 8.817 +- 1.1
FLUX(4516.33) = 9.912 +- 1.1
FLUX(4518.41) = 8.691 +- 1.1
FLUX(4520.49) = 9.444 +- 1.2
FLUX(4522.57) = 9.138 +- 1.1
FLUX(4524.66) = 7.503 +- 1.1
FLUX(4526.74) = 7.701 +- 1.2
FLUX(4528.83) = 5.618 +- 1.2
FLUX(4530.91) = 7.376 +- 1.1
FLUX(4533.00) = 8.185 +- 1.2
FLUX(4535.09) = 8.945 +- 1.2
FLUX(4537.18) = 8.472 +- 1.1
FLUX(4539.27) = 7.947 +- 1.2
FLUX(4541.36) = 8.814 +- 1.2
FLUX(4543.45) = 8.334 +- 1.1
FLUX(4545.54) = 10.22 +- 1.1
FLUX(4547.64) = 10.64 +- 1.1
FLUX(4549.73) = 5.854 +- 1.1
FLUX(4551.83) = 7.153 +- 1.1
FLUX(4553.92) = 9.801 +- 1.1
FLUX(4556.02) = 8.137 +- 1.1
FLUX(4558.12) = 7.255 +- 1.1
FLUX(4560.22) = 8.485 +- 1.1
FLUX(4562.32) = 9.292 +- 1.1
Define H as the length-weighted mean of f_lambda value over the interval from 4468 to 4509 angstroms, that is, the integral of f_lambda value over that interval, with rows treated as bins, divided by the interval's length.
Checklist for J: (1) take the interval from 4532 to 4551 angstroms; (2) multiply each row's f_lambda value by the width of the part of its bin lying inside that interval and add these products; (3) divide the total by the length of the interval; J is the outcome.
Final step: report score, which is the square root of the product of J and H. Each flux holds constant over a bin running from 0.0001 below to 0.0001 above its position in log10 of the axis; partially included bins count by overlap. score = 8.5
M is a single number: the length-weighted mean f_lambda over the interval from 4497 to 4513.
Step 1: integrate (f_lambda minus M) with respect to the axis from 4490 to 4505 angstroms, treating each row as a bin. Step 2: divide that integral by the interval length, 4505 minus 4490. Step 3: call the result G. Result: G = -0.83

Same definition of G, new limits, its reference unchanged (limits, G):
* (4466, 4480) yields 0.66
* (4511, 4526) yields 0.86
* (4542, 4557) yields 0.34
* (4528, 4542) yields -0.34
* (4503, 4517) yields 0.40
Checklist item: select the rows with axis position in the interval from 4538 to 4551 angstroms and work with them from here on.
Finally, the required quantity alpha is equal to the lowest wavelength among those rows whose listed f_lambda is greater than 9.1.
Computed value 4545.54 angstroms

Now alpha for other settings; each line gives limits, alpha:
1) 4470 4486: 4474.93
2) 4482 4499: 4487.31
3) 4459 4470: 4464.63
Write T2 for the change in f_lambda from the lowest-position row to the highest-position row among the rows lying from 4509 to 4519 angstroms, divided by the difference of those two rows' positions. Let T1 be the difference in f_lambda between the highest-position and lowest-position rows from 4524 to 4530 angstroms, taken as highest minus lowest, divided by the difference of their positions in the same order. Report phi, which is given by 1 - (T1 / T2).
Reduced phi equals 4.7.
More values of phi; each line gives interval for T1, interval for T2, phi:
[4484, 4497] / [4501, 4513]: 1.5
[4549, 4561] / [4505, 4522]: -5.0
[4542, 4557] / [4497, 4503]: 0.9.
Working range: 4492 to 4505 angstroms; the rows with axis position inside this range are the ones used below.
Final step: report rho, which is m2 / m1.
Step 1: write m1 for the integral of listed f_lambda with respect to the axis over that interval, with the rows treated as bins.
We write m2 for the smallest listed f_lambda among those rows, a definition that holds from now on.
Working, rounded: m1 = 97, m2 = 6.017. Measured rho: 0.062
